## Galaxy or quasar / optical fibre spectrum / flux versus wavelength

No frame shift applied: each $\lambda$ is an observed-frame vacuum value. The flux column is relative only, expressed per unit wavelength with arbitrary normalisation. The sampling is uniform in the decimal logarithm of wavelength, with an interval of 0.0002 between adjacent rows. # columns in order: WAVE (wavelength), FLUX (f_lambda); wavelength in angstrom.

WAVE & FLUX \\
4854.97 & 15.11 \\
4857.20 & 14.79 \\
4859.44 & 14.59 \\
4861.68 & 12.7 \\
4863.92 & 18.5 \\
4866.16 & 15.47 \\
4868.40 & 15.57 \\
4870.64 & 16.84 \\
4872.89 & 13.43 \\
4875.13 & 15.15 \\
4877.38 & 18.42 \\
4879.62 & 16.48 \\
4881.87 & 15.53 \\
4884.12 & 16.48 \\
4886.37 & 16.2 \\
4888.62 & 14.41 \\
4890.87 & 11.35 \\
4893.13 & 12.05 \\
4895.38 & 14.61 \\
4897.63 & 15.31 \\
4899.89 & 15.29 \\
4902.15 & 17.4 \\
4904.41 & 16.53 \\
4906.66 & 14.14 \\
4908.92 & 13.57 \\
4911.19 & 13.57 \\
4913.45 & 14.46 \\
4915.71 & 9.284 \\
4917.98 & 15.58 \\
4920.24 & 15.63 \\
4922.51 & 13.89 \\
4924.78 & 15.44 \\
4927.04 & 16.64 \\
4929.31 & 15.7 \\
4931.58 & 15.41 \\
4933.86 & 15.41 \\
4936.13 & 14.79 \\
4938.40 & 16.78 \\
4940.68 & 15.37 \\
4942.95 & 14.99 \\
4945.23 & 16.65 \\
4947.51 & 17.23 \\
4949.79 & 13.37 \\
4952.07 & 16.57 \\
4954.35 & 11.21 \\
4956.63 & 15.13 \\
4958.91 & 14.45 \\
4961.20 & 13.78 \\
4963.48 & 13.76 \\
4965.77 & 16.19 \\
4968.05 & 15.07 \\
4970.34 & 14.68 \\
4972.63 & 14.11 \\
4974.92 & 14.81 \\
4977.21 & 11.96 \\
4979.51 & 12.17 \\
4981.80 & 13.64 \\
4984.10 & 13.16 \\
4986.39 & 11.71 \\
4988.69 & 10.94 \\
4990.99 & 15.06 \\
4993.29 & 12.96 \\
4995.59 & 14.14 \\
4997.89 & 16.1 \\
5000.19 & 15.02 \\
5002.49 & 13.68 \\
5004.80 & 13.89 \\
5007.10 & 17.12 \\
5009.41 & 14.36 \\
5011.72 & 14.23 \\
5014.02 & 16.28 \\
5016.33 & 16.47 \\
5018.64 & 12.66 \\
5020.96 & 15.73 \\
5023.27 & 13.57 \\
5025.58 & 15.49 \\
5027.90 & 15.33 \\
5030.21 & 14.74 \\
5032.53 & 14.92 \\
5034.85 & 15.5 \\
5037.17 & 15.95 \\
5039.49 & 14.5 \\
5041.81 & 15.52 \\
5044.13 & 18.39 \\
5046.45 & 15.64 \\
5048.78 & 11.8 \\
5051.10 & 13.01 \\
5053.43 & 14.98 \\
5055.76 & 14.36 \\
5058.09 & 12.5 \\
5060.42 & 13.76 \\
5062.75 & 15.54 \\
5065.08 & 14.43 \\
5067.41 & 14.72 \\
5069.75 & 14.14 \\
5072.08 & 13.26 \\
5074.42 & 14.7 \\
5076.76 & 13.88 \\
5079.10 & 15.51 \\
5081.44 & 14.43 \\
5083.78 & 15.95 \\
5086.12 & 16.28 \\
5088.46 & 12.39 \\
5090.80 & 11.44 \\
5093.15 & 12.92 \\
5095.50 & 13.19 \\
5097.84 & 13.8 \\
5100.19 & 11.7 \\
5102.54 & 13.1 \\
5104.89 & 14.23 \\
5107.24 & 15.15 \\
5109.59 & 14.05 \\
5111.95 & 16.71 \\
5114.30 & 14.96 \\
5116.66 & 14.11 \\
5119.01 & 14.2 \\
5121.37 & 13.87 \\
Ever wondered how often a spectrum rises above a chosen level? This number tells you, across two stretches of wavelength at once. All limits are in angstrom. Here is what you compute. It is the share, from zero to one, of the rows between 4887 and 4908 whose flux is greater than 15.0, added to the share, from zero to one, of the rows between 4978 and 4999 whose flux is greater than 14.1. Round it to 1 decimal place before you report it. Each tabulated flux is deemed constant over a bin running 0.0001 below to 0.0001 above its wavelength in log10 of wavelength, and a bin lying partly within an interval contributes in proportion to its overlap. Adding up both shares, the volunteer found 0.8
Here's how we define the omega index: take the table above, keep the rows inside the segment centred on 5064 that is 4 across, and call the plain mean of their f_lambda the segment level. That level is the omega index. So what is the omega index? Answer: 15.0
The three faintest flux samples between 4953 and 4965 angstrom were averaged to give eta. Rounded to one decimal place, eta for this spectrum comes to 12.9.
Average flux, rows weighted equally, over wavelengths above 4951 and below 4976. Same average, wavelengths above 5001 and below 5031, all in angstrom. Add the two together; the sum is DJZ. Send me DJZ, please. 29.4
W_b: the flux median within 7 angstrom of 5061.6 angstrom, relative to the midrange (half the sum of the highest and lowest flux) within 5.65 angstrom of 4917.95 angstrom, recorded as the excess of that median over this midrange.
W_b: 1.9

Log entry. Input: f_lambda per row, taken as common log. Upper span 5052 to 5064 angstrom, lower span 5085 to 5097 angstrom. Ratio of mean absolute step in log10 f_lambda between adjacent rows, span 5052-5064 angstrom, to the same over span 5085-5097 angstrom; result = 0.81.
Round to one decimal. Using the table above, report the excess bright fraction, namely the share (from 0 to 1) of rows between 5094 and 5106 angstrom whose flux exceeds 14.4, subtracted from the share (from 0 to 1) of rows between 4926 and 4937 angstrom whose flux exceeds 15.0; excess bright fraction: 0.8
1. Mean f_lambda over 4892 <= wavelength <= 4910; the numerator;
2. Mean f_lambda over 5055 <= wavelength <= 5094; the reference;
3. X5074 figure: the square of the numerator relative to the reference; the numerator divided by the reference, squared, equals 1.11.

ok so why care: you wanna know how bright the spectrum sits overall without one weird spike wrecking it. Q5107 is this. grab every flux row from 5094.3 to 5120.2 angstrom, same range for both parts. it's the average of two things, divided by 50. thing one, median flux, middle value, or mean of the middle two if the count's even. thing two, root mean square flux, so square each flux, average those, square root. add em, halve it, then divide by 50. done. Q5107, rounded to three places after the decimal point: 0.283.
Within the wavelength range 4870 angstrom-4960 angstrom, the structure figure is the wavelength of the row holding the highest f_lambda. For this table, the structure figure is 4877.38 angstrom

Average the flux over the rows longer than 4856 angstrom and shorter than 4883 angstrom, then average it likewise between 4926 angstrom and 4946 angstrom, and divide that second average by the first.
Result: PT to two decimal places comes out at 1.01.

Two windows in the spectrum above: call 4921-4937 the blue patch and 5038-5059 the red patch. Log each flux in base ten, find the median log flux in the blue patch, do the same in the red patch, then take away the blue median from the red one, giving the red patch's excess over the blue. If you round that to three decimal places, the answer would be -0.026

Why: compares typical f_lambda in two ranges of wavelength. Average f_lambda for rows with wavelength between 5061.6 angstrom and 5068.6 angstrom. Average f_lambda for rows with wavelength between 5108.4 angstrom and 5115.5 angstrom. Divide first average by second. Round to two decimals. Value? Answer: 0.98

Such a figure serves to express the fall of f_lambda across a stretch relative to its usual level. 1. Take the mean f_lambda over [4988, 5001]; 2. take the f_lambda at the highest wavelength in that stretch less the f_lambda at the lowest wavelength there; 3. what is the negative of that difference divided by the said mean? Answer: -0.29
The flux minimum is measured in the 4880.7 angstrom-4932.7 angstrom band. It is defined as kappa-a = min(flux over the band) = 9.284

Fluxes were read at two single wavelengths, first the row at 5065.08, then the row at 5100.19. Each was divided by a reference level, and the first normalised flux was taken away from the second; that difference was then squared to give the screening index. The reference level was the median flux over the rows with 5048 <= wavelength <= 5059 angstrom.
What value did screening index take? 0.044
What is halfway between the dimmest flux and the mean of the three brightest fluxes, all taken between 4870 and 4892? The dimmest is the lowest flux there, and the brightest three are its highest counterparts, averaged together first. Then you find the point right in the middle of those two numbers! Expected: 14.3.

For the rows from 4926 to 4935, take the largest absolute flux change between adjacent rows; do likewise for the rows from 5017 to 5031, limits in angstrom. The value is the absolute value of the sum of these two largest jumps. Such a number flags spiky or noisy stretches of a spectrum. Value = 4.0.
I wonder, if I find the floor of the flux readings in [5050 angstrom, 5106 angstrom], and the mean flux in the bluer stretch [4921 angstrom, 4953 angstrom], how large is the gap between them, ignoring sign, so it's 4.1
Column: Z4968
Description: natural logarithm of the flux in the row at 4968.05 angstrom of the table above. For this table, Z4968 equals 2.71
